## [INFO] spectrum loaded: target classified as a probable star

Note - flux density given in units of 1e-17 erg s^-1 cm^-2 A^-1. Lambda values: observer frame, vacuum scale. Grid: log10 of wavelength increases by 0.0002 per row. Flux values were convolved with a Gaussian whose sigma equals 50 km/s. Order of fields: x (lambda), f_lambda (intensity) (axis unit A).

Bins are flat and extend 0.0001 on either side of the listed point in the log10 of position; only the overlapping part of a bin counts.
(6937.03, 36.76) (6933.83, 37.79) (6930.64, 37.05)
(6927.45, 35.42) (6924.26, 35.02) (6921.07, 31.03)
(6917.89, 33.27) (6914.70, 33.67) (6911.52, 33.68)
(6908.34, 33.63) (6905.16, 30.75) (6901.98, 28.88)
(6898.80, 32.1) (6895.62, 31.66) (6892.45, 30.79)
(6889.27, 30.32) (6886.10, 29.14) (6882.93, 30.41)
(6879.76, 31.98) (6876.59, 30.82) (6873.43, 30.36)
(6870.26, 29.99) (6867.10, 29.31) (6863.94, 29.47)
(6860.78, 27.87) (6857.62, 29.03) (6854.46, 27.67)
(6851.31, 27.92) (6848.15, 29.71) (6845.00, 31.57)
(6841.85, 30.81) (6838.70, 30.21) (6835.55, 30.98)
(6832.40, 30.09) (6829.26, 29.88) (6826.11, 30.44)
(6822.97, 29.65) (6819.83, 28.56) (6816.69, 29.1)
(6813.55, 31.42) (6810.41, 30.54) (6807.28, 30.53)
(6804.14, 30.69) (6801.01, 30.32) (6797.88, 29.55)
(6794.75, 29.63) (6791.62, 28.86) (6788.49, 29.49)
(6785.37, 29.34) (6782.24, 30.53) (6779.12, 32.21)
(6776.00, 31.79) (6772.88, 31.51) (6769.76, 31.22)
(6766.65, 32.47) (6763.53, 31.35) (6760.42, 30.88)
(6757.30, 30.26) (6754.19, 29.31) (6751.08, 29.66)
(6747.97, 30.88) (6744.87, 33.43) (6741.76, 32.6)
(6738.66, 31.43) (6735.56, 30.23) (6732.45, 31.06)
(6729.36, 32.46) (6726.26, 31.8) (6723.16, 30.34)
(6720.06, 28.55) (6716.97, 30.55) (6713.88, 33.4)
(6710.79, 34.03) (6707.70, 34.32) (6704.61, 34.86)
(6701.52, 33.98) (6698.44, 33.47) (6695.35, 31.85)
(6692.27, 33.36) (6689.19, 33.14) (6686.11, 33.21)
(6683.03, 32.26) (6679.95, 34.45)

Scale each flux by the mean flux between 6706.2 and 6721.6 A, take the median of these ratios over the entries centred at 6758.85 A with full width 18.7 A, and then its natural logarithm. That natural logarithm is -0.051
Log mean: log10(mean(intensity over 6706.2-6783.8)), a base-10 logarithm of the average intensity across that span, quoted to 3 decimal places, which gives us 1.498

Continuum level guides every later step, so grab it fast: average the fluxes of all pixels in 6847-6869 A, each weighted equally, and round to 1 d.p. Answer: 28.7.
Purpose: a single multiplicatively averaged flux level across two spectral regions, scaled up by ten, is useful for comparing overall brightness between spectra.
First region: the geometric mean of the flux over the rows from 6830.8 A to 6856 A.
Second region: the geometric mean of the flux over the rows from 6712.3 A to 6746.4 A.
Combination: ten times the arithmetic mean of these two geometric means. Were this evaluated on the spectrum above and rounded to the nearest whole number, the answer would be 306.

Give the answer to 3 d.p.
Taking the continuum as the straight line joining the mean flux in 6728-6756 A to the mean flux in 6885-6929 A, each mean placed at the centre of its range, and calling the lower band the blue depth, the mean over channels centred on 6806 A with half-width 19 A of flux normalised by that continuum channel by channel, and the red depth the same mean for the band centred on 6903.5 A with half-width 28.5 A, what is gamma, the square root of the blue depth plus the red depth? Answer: 1.396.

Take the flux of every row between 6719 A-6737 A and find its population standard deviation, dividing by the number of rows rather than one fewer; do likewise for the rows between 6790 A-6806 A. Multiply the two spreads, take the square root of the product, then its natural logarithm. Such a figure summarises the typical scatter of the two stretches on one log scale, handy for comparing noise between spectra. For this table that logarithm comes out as -0.11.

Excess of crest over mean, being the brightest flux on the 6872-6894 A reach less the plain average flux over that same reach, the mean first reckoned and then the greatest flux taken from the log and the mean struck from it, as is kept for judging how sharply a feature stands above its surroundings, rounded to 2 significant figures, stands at 1.4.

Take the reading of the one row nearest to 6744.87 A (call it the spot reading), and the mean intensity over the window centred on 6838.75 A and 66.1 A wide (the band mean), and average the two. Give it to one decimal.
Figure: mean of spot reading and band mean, 31.6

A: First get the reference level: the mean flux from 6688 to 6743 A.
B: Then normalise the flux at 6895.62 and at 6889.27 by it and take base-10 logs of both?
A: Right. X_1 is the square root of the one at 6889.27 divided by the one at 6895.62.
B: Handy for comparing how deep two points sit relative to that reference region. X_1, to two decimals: 1.78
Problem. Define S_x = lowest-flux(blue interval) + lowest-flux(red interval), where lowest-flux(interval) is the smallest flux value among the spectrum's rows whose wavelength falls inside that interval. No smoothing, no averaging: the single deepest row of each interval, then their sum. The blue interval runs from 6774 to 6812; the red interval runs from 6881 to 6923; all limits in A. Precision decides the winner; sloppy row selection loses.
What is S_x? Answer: 57.7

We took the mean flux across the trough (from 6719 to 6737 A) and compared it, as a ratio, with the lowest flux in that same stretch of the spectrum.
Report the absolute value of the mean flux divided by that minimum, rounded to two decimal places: 1.08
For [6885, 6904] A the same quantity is 1.06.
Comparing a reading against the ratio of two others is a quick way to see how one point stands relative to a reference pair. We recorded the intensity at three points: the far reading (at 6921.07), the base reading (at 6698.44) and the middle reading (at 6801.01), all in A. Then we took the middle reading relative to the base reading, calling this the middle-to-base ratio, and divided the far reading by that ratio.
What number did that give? 34.3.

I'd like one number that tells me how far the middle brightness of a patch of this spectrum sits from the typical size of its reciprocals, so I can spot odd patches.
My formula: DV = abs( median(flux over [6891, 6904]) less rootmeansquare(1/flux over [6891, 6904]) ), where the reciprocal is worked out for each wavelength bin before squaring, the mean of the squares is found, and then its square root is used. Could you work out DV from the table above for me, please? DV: 31.2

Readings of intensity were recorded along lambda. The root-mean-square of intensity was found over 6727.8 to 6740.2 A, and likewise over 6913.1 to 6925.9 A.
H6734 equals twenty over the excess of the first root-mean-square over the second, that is -10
